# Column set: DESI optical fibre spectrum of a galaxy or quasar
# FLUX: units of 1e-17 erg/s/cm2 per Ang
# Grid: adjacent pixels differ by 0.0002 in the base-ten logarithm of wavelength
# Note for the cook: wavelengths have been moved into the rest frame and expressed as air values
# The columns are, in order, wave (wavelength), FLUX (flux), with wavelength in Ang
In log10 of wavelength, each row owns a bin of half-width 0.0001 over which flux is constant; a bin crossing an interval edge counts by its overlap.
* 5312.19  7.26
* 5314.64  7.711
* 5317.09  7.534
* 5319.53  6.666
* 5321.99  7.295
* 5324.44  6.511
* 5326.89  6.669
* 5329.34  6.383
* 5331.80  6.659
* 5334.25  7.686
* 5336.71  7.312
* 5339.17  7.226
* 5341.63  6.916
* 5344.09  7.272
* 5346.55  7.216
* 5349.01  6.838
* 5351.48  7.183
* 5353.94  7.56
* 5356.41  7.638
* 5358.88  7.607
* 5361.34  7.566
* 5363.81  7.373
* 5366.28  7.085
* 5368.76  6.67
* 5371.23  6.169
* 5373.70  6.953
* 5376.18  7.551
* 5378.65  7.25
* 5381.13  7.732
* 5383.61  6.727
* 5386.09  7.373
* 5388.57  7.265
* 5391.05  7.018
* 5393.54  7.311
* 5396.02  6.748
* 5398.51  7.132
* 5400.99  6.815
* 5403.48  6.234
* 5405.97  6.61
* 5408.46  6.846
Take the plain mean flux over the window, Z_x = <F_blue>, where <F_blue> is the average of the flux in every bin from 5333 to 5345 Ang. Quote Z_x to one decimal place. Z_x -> 7.3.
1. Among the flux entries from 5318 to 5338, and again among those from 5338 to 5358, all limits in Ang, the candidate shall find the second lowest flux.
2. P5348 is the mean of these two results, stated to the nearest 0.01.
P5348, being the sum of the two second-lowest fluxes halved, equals 6.71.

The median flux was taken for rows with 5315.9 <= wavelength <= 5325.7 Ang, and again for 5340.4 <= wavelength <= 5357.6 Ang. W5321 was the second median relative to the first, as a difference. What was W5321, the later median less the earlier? 0.24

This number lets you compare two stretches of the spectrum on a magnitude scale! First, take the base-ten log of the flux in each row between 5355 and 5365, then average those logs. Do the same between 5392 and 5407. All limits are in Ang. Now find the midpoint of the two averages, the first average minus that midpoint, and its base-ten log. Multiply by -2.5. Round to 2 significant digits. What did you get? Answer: 4.1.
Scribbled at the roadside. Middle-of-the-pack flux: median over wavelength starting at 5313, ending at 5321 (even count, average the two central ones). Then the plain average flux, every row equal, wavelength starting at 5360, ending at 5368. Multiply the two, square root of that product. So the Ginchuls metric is 7.4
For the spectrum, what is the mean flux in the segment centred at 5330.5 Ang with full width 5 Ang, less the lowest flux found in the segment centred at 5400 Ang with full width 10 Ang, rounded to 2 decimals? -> 0.29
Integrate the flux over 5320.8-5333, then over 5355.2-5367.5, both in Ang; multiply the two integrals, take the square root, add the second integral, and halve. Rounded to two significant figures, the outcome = 89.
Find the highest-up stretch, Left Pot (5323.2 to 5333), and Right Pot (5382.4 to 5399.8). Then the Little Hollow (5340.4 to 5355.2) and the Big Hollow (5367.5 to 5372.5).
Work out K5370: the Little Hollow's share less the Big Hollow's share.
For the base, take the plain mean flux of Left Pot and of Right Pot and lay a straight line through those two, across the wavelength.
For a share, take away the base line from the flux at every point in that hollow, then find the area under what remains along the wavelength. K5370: 9.0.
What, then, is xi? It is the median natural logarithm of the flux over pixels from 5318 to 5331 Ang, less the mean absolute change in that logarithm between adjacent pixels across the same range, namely 1.829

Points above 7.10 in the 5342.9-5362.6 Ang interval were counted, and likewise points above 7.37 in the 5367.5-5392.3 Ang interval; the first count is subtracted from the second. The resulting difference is -4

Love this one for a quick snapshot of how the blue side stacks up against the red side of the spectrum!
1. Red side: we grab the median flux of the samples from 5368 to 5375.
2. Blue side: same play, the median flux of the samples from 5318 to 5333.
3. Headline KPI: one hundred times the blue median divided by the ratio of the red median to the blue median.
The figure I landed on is 666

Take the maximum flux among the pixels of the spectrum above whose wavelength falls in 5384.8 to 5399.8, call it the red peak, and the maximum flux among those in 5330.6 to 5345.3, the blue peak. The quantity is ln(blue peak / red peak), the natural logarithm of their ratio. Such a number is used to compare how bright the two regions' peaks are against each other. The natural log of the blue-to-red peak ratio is 0.042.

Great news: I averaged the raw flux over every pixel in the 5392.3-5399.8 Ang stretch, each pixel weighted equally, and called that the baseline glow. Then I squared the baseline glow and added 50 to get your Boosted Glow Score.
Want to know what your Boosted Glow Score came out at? 100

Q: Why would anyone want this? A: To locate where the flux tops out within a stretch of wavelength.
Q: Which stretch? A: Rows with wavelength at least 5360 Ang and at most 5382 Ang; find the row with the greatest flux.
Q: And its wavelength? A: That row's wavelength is 5381.13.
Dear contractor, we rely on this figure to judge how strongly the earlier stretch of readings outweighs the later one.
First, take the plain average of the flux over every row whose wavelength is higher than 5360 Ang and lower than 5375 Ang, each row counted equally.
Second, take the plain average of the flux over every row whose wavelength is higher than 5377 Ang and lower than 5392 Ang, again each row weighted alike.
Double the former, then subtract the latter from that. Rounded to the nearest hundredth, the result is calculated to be 6.71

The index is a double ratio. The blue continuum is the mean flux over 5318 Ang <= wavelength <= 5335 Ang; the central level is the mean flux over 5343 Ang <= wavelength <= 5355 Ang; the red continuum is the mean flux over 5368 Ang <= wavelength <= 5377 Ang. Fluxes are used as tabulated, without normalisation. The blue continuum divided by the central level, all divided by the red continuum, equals 0.139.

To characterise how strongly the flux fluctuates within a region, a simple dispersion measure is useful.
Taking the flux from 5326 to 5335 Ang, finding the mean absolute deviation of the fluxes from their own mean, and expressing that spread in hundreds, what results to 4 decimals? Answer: 0.0042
